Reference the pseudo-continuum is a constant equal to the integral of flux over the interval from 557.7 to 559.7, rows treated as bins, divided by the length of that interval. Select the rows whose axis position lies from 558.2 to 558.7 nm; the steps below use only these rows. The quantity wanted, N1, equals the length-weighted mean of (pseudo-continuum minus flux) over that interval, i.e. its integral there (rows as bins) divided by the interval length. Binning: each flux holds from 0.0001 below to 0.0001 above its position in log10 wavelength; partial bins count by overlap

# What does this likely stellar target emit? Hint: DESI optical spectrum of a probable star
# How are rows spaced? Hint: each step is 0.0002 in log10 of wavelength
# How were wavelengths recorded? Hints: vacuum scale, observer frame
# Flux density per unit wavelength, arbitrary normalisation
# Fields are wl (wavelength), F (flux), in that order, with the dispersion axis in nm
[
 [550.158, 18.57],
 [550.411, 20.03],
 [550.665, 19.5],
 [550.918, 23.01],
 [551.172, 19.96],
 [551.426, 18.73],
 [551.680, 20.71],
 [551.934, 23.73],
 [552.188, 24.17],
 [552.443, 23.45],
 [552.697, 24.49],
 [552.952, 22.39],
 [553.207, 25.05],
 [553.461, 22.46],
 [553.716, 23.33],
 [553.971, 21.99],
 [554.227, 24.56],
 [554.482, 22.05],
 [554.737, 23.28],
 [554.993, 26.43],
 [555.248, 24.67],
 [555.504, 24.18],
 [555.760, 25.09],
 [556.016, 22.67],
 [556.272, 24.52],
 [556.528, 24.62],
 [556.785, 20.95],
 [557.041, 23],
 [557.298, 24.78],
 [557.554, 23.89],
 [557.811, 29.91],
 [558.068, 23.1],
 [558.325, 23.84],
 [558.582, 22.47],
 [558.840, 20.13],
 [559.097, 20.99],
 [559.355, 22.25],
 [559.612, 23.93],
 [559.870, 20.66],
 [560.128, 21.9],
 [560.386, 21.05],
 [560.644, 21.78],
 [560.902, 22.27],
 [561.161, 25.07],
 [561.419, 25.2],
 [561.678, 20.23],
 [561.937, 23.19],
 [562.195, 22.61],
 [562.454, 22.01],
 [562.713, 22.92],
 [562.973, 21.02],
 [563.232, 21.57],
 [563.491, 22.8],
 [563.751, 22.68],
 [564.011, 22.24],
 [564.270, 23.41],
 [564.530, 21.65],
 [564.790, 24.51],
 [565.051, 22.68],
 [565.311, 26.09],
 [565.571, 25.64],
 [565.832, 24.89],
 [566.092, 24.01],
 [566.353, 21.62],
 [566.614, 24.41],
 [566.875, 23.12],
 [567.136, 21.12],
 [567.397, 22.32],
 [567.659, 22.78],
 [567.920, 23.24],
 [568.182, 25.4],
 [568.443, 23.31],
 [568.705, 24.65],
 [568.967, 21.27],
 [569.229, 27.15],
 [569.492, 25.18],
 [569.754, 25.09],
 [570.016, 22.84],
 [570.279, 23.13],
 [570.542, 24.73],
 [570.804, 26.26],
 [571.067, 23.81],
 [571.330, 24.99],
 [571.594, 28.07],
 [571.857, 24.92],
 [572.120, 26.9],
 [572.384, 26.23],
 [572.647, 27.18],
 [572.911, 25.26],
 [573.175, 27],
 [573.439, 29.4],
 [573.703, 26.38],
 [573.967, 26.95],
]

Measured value 0.1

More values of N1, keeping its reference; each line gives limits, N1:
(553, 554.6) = 0.1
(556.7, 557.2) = 1.0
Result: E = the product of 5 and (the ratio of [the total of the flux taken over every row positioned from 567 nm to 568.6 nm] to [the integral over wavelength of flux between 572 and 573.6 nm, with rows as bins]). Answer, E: 16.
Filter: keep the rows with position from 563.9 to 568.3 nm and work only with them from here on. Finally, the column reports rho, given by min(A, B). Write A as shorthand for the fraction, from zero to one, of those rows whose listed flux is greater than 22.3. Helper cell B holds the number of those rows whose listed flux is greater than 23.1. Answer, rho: 0.76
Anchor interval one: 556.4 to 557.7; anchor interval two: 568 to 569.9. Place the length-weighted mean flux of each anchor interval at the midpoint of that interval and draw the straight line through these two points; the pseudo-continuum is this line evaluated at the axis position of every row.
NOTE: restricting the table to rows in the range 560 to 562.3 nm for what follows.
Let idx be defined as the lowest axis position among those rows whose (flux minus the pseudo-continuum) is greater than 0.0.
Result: 561.161 nm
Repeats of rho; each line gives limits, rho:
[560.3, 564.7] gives 0.47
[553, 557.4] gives 0.82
